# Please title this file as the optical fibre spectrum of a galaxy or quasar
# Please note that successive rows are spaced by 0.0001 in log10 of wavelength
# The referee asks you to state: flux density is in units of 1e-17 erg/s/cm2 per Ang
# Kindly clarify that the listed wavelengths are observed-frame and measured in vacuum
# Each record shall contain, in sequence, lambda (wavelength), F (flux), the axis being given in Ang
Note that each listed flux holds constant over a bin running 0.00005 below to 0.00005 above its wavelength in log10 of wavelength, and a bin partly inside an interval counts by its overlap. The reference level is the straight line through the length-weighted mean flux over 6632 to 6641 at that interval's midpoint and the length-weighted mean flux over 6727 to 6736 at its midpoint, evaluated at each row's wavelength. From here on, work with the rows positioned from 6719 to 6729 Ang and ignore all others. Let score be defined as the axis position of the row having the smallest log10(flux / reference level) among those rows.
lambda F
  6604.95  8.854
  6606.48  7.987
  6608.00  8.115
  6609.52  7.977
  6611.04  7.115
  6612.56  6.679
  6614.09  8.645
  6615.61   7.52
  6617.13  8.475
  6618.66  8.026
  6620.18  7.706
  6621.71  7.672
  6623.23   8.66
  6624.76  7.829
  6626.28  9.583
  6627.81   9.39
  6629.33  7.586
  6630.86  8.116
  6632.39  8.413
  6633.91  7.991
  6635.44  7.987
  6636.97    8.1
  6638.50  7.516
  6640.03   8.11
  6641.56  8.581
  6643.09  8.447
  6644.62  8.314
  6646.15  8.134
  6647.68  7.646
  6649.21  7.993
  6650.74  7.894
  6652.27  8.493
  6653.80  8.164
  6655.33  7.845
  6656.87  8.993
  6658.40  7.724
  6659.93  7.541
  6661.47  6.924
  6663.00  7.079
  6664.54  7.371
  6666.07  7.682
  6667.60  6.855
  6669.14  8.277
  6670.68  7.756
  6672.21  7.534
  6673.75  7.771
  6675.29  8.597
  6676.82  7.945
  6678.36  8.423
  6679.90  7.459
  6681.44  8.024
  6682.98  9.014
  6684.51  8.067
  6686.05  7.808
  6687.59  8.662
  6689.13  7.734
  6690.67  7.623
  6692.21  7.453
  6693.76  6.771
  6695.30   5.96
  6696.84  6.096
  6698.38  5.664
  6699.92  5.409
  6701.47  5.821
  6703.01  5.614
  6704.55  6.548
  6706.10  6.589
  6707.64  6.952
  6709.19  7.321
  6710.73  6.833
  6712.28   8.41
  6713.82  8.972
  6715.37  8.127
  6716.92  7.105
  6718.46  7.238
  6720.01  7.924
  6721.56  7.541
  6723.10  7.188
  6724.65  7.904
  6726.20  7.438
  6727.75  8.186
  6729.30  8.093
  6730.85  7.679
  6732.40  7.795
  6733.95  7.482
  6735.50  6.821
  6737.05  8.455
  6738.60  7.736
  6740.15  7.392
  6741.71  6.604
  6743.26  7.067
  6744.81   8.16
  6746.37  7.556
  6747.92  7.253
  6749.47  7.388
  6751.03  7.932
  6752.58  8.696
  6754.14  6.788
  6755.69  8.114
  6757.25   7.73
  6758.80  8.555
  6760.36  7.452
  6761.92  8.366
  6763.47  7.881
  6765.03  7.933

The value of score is 6723.10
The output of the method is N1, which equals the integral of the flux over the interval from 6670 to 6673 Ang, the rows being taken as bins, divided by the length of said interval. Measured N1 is 7.6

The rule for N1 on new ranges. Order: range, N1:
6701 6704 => 5.8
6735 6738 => 7.7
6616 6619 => 8.2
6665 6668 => 7.4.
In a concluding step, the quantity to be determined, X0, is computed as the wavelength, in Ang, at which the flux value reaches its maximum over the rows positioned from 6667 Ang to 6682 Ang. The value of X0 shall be 6675.29 Ang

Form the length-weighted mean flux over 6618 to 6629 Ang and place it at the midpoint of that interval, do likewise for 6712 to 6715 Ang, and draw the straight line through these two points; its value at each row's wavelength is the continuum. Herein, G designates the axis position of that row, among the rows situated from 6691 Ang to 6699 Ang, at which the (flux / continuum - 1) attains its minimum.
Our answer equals 6698.38 Ang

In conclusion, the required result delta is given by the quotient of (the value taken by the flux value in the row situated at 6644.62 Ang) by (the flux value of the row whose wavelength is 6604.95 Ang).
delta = 0.94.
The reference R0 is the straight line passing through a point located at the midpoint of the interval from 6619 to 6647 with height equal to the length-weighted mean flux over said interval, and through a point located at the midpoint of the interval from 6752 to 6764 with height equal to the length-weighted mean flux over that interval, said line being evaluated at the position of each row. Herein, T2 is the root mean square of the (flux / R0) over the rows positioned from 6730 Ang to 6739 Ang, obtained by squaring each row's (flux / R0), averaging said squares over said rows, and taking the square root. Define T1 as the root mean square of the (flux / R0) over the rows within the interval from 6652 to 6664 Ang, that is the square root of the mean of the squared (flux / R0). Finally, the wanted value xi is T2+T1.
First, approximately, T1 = 0.964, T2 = 0.961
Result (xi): 1.924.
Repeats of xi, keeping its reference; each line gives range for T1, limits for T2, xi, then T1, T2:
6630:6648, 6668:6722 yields 1.912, 0.989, 0.923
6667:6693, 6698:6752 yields 1.900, 0.980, 0.919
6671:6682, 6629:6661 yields 1.968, 0.982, 0.986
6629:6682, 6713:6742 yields 1.931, 0.971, 0.960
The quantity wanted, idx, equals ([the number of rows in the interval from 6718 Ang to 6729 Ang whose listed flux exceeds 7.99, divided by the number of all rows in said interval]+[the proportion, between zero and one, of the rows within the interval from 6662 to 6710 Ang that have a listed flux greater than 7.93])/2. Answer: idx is 0.20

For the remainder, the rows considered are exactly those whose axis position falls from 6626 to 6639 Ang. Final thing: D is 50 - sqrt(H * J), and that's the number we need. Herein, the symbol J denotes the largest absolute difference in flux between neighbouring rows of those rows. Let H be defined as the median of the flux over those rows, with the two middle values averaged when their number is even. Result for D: 46.2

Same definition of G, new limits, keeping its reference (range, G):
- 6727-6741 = 6735.50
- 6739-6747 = 6741.71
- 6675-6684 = 6679.90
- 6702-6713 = 6703.01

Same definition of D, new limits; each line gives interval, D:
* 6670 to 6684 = 47.2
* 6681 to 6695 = 47.2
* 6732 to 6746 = 46.5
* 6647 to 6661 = 46.8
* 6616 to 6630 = 46.2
